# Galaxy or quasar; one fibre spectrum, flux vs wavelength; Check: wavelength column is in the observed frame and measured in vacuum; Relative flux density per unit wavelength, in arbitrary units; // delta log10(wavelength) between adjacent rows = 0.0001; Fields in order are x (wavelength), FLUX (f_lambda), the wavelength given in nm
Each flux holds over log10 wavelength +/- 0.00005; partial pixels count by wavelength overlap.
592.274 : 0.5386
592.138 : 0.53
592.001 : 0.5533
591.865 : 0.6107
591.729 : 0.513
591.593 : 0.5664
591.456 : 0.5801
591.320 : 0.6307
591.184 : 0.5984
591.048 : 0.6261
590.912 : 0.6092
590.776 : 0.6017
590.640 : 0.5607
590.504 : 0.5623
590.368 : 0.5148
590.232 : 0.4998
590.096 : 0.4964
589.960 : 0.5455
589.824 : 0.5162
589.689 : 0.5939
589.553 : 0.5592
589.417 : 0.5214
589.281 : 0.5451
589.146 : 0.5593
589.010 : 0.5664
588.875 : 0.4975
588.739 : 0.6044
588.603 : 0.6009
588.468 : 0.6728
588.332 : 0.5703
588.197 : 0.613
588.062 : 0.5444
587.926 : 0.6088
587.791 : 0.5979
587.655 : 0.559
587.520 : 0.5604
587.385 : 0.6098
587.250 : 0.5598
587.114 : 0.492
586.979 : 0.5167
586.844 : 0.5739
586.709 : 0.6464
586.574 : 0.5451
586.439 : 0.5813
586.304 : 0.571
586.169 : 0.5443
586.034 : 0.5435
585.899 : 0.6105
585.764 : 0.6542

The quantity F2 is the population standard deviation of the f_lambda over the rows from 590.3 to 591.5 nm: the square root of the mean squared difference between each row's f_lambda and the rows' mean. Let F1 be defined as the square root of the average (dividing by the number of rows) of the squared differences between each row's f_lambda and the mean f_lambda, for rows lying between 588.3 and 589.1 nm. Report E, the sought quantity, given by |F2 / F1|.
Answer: 0.7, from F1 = 0.053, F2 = 0.0347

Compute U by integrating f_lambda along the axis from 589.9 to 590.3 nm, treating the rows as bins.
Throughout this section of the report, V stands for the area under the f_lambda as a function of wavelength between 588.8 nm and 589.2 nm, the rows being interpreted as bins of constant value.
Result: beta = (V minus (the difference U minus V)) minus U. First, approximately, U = 0.205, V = 0.217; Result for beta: 0.02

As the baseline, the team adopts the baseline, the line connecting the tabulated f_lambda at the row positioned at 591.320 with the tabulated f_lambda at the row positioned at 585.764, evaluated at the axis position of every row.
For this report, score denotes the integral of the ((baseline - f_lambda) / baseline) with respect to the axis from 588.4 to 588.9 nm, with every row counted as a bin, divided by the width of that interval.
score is 0.06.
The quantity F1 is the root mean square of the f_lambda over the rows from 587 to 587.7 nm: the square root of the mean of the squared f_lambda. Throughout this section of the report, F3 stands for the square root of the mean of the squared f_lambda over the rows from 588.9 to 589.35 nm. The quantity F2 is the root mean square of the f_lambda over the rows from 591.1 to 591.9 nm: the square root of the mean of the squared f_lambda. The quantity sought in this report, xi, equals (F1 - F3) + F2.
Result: 0.585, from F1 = 0.557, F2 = 0.584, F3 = 0.557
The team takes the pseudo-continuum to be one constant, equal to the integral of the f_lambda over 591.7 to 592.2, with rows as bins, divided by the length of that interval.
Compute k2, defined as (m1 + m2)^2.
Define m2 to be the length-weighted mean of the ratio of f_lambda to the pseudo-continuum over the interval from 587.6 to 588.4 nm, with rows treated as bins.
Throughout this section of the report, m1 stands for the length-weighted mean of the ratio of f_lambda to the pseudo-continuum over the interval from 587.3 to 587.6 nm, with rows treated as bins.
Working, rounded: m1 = 1.05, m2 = 1.05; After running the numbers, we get 4.4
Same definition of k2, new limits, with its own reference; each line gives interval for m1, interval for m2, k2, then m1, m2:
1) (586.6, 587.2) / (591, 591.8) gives 4.2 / 1.00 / 1.05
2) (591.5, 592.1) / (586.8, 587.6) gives 4.0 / 1.01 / 0.99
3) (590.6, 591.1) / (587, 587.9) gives 4.4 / 1.08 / 1.01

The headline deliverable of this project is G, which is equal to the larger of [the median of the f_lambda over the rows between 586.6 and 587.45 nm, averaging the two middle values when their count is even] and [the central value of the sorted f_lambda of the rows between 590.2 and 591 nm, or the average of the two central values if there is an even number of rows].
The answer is 0.567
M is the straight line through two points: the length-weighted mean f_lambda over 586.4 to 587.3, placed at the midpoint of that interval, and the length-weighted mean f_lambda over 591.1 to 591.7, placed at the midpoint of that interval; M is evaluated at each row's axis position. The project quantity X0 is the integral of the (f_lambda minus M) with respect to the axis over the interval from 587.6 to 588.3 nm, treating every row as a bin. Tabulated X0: 0.013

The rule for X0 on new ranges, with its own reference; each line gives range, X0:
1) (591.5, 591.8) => -0.014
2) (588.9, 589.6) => -0.020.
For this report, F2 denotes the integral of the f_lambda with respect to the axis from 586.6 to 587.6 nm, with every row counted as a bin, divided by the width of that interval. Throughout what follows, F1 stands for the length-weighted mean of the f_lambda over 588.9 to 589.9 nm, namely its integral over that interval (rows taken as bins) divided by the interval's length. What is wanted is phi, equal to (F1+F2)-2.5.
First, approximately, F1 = 0.550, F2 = 0.565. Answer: -1.39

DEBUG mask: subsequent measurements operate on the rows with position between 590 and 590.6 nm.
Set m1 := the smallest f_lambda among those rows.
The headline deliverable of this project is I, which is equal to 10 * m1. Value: 5.0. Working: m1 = 0.4964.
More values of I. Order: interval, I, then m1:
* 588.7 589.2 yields 5.0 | 0.4975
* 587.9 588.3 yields 5.4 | 0.5444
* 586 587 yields 5.2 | 0.5167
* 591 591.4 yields 6.0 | 0.5984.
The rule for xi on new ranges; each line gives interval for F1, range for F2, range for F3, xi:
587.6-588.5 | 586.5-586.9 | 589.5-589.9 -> 0.629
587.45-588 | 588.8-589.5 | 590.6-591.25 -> 0.521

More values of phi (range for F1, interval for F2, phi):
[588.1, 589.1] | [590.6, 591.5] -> -1.31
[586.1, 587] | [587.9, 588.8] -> -1.33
